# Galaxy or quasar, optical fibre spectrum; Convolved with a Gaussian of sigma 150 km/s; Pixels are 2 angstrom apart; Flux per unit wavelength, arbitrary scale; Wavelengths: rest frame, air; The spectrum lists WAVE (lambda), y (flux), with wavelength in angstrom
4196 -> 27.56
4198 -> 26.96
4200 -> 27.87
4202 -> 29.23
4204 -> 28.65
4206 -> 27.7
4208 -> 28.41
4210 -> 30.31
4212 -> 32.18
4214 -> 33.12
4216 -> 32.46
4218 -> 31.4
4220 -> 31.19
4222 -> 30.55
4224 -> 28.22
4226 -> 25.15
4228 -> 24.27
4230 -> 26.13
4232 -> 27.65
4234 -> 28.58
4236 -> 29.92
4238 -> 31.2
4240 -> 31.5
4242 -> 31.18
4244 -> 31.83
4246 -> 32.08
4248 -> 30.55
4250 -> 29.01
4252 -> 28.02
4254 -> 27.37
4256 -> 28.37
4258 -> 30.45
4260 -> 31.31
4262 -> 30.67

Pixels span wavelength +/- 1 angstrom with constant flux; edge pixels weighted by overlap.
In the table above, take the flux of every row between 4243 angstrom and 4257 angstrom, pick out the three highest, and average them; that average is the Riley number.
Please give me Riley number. 31.5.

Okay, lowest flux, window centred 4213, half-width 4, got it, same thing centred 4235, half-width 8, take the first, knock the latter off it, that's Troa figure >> 6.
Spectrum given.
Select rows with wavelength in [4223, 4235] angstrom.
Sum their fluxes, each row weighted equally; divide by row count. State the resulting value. 26.7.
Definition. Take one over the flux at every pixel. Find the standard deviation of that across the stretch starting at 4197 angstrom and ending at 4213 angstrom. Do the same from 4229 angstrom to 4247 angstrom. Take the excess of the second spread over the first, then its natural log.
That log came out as -7.5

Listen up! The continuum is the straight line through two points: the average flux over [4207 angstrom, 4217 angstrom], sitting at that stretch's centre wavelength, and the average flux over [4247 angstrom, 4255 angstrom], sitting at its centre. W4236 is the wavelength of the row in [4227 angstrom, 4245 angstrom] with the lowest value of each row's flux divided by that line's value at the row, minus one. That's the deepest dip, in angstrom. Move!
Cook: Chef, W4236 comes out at 4228 angstrom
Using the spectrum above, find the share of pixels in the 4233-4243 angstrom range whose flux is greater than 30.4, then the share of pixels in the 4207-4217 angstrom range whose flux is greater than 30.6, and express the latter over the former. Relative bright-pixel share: 1.0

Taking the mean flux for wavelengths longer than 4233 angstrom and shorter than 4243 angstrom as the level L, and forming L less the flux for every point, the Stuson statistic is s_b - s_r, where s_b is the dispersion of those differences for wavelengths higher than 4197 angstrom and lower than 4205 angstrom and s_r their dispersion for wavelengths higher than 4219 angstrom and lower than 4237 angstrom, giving -1.4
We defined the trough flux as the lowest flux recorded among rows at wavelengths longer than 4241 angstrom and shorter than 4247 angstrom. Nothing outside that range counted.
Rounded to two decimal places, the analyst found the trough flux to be 31.18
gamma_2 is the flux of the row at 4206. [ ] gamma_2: 27.7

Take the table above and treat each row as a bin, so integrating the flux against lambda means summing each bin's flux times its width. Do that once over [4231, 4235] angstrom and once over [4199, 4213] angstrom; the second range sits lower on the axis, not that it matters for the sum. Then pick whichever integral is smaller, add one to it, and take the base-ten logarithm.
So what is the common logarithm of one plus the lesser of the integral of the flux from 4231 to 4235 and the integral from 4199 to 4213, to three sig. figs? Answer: 2.05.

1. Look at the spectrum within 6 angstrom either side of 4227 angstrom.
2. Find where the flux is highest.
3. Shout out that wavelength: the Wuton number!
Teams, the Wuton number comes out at 4222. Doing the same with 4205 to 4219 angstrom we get 4214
